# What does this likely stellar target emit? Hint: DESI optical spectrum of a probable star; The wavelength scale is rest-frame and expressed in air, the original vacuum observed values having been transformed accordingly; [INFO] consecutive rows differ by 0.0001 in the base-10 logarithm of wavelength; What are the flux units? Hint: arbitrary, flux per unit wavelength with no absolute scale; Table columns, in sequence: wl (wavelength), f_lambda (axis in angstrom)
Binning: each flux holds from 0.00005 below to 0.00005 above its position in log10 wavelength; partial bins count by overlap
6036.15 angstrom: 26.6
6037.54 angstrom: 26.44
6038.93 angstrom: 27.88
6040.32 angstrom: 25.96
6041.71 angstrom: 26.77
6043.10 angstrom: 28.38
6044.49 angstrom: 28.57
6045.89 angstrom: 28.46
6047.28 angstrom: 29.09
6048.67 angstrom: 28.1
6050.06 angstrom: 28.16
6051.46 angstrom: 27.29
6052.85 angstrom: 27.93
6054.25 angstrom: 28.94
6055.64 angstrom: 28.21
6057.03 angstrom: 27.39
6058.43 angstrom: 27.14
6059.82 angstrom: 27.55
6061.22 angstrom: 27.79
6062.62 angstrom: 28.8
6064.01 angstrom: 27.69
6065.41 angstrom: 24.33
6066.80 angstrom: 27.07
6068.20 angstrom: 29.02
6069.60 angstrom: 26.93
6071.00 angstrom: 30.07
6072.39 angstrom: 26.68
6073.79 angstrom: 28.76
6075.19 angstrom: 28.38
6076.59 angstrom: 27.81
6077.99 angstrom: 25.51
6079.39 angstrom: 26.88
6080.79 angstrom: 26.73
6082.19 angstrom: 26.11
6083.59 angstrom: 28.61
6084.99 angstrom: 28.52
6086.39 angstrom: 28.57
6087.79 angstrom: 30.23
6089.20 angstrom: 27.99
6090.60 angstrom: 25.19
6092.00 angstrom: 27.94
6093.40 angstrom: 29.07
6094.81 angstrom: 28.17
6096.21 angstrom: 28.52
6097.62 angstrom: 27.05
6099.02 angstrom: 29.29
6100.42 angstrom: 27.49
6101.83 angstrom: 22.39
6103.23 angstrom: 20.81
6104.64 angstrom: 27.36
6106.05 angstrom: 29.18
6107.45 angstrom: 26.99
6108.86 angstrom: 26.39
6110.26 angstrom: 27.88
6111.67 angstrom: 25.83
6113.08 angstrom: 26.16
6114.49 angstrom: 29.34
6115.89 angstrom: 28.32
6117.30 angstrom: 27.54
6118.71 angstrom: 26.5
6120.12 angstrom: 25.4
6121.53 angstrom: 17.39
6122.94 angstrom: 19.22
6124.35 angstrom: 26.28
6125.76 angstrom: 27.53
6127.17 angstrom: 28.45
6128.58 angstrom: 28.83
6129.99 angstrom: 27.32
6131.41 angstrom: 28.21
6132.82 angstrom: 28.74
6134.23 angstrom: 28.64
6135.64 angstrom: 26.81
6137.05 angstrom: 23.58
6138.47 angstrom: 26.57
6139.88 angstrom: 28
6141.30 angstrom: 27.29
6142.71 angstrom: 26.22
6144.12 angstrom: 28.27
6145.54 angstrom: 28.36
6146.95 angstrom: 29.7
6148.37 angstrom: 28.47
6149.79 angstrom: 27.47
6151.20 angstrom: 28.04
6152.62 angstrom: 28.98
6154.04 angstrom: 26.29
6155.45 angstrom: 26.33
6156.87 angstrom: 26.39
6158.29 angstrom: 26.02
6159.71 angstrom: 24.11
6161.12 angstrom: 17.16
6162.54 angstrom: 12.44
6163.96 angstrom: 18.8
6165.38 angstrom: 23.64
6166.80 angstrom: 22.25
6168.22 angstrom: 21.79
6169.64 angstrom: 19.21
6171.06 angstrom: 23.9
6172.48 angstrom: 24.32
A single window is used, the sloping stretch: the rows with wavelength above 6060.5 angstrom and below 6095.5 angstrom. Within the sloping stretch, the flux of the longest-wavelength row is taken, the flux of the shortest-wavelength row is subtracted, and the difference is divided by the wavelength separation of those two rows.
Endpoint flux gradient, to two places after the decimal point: 0.01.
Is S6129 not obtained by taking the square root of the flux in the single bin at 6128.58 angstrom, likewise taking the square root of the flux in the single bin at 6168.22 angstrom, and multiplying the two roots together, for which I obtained 25.1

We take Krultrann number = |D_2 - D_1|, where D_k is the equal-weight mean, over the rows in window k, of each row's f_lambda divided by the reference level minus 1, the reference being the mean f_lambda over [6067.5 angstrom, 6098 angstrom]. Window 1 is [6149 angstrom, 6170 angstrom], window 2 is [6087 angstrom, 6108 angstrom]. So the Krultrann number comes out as 0.14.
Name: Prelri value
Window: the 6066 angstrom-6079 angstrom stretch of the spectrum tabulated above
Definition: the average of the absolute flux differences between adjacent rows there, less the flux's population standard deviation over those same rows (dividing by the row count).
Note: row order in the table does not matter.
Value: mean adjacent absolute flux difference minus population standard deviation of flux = 0.7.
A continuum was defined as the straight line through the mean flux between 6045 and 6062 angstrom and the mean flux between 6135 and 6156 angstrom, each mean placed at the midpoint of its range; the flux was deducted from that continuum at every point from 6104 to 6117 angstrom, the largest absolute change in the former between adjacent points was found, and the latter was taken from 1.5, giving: -1.7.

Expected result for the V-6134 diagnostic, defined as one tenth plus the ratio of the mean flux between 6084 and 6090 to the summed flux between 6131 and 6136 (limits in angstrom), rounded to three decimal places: 0.356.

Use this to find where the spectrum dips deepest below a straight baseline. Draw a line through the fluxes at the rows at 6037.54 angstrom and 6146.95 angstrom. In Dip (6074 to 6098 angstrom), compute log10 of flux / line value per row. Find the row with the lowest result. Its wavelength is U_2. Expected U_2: 6090.60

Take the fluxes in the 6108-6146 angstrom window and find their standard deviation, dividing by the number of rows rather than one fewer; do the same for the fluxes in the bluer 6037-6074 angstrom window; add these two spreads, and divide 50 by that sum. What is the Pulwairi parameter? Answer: 13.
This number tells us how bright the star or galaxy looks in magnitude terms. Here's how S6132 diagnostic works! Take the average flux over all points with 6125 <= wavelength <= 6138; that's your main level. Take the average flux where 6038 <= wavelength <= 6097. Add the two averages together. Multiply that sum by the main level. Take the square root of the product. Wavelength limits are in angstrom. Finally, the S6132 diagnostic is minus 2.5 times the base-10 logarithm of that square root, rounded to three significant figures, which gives -3.98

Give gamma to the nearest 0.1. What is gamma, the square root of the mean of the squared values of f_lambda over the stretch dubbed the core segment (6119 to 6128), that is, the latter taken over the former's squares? 24.4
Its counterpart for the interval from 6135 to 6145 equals 26.7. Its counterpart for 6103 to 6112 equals 26.5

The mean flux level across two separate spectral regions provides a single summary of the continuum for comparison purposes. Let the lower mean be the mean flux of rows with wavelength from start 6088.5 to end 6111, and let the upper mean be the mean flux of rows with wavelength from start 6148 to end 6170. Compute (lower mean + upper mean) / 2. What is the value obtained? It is 25.3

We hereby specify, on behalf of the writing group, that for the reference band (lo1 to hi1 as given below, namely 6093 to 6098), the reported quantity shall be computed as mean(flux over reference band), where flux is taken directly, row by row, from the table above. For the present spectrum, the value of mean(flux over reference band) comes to 28.2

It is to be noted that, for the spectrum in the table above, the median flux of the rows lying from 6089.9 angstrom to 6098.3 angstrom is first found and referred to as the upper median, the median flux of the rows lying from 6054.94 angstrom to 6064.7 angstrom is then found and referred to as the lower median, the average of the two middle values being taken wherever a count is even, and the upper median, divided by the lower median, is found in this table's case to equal 1.013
